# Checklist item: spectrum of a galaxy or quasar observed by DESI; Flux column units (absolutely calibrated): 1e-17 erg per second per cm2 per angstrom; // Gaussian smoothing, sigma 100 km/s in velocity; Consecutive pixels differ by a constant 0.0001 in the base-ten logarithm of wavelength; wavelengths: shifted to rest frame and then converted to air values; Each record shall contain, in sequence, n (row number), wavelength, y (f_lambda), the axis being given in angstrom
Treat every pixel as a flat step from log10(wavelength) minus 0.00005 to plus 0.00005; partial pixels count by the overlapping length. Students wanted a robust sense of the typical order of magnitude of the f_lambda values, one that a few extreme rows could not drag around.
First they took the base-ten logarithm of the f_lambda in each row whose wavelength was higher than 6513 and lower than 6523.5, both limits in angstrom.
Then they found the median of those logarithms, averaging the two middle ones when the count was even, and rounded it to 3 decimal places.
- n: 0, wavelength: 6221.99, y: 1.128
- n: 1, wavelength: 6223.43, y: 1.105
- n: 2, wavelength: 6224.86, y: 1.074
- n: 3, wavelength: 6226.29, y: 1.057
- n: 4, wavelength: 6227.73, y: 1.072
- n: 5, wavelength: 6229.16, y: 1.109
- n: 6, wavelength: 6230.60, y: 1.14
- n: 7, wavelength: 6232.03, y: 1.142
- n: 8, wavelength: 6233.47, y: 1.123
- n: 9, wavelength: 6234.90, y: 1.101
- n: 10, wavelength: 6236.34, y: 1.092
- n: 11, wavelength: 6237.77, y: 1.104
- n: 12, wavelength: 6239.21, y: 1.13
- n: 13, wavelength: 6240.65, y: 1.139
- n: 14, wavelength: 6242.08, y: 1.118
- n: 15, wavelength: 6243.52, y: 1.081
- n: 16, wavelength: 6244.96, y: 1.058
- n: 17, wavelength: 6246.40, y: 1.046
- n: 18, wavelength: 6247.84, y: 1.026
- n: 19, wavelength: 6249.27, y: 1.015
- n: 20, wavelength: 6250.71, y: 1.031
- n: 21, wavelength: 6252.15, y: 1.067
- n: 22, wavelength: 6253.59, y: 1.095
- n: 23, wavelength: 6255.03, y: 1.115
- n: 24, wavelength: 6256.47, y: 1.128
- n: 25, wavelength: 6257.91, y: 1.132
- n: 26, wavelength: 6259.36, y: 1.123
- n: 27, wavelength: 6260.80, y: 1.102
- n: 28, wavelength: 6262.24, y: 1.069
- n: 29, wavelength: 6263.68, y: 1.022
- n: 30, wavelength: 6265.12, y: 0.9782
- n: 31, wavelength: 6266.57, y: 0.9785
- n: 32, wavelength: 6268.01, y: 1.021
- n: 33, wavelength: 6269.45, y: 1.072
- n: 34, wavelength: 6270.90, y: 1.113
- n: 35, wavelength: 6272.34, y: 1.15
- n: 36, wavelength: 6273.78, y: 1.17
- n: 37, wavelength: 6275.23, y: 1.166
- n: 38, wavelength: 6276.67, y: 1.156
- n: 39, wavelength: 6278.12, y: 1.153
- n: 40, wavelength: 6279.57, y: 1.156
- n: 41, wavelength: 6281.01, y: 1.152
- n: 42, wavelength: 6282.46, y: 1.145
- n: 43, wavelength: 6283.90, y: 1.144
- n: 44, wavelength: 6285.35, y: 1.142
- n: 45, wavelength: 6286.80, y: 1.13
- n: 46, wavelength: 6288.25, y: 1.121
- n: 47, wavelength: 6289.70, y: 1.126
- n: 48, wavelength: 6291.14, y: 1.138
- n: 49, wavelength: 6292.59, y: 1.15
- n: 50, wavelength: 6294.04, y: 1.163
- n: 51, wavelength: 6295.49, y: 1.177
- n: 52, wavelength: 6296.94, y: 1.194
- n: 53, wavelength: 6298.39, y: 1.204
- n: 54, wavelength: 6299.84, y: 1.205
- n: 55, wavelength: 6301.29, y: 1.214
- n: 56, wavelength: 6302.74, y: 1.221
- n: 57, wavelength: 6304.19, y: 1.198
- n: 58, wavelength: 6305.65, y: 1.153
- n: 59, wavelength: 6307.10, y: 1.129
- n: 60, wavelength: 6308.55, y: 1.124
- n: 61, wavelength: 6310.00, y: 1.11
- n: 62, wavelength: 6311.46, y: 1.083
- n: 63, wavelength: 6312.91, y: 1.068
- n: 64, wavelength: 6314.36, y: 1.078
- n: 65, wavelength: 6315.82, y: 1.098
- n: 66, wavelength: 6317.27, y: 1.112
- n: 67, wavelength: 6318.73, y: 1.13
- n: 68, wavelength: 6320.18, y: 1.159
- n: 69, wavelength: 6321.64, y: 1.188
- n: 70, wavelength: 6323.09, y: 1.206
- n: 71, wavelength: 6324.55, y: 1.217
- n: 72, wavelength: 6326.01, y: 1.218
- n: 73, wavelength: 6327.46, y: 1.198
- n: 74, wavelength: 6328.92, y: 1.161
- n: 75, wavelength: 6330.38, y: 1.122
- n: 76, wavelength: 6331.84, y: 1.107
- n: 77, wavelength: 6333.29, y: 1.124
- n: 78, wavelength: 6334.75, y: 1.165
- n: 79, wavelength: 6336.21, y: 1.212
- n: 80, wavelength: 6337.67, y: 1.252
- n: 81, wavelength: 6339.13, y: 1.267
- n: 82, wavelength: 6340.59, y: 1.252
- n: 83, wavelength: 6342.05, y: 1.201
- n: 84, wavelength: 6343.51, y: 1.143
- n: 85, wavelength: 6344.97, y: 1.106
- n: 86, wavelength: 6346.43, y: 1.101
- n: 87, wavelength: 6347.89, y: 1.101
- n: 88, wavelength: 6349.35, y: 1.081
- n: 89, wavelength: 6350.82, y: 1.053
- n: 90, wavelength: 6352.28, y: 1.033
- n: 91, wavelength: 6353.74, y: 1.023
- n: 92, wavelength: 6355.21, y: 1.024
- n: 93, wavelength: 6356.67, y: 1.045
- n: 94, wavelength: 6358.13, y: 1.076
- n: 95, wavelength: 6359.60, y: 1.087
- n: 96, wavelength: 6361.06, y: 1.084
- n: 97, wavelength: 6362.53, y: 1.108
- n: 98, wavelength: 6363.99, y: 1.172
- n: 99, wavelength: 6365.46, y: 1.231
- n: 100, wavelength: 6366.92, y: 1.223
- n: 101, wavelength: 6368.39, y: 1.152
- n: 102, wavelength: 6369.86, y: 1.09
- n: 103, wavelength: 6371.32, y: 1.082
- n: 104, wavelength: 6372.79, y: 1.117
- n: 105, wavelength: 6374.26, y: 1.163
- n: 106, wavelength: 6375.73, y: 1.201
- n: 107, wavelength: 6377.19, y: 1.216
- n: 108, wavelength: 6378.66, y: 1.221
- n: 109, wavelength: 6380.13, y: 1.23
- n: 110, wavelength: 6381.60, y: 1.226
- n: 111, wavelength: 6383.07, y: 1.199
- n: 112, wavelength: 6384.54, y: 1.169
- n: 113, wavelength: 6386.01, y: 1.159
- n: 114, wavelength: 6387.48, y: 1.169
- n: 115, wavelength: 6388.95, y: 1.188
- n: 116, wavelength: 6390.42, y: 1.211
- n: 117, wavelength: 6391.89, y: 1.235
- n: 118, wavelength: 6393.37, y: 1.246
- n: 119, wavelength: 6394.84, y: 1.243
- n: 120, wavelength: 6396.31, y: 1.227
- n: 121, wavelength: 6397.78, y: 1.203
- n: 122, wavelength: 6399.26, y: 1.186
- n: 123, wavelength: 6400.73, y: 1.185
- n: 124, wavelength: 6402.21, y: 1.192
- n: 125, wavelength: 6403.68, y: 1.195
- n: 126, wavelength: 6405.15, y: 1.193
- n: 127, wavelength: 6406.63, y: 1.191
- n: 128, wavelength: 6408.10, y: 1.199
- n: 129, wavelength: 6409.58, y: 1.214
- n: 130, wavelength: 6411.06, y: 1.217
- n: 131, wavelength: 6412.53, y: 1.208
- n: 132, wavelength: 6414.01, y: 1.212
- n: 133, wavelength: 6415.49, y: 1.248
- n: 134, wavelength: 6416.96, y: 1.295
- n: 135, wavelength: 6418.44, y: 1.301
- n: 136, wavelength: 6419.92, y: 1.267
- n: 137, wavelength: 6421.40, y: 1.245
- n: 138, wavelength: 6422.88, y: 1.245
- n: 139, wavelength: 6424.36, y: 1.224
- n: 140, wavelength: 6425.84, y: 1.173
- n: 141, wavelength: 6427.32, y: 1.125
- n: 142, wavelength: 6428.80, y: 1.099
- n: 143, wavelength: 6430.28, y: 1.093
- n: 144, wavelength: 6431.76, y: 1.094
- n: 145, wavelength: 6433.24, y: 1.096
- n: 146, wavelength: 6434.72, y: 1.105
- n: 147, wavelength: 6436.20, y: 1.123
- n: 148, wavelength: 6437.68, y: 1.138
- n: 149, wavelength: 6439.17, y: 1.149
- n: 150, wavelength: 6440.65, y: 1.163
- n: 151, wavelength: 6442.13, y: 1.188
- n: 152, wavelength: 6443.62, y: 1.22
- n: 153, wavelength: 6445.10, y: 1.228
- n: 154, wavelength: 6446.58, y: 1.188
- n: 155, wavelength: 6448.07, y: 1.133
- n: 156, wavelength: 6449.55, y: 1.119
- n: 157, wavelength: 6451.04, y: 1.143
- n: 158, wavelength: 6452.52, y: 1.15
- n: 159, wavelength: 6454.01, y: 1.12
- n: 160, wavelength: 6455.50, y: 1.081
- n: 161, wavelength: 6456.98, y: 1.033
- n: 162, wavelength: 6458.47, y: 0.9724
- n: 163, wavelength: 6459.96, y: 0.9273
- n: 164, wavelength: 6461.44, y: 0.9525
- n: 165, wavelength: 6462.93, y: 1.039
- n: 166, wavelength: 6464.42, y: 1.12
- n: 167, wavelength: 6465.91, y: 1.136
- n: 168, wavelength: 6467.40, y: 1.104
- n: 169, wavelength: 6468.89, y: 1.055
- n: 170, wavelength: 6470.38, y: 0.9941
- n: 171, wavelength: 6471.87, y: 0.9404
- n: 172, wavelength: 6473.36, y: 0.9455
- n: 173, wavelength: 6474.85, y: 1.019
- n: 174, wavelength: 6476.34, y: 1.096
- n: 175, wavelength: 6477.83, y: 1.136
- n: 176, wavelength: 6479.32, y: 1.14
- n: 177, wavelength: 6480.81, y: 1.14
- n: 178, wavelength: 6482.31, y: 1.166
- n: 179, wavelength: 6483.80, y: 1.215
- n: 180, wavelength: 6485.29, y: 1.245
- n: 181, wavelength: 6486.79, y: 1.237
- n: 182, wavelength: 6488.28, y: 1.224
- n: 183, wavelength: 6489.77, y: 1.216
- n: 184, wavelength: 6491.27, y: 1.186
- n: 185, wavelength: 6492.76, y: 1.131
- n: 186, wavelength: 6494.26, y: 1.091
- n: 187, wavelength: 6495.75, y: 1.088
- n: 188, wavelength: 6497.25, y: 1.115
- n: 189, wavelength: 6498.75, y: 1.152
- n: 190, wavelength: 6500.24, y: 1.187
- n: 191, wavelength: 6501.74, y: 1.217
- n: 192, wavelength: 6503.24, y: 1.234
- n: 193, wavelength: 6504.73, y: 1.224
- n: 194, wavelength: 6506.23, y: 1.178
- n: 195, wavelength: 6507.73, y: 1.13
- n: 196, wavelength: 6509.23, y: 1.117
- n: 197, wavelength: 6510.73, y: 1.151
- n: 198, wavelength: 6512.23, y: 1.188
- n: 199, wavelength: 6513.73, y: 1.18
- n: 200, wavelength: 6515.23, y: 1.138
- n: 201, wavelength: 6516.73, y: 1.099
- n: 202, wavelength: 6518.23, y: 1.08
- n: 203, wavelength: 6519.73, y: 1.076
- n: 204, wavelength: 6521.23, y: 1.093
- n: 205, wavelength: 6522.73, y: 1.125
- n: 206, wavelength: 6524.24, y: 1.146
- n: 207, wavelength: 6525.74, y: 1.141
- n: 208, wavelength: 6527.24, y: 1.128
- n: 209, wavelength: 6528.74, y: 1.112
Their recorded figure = 0.041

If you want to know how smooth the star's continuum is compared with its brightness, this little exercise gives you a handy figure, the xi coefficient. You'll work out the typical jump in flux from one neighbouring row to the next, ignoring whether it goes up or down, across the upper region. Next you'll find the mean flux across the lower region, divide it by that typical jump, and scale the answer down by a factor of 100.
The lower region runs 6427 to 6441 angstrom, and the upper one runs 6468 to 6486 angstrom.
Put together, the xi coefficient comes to 0.29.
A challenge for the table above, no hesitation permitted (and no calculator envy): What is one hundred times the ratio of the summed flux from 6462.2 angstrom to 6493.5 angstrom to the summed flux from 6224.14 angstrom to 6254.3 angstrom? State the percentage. 103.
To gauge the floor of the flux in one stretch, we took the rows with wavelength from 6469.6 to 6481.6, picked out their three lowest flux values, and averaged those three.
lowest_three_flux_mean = 0.96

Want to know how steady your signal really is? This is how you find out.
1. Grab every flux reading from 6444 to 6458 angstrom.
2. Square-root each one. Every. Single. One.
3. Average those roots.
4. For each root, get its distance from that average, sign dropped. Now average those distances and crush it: 0.019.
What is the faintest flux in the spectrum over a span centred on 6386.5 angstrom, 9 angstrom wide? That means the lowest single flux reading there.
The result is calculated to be 1.159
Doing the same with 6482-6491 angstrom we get 1.166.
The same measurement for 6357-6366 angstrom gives 1.076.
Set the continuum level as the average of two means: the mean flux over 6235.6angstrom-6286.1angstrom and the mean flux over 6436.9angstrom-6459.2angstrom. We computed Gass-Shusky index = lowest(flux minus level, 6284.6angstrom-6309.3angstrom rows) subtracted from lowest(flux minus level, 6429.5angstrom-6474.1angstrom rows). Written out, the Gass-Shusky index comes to -0.19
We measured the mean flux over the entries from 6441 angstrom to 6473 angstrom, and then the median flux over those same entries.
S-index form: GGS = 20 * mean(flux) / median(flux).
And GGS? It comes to 19.4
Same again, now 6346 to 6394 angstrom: 19.7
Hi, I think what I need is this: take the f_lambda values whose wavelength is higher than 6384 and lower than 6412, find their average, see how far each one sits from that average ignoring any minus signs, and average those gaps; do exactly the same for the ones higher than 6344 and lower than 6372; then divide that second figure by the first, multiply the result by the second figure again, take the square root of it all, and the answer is 0.30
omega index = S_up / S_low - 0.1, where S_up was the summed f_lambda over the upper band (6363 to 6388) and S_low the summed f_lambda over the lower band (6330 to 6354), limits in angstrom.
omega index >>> 0.93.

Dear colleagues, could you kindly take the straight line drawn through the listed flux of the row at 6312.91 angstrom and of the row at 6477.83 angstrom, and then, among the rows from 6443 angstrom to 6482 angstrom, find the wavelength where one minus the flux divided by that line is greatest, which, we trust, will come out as 6459.96 angstrom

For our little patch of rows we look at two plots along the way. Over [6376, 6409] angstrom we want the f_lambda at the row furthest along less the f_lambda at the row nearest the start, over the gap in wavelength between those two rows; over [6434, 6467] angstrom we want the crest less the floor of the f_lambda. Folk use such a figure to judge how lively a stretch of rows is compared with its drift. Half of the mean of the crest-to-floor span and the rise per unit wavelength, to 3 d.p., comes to 0.075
